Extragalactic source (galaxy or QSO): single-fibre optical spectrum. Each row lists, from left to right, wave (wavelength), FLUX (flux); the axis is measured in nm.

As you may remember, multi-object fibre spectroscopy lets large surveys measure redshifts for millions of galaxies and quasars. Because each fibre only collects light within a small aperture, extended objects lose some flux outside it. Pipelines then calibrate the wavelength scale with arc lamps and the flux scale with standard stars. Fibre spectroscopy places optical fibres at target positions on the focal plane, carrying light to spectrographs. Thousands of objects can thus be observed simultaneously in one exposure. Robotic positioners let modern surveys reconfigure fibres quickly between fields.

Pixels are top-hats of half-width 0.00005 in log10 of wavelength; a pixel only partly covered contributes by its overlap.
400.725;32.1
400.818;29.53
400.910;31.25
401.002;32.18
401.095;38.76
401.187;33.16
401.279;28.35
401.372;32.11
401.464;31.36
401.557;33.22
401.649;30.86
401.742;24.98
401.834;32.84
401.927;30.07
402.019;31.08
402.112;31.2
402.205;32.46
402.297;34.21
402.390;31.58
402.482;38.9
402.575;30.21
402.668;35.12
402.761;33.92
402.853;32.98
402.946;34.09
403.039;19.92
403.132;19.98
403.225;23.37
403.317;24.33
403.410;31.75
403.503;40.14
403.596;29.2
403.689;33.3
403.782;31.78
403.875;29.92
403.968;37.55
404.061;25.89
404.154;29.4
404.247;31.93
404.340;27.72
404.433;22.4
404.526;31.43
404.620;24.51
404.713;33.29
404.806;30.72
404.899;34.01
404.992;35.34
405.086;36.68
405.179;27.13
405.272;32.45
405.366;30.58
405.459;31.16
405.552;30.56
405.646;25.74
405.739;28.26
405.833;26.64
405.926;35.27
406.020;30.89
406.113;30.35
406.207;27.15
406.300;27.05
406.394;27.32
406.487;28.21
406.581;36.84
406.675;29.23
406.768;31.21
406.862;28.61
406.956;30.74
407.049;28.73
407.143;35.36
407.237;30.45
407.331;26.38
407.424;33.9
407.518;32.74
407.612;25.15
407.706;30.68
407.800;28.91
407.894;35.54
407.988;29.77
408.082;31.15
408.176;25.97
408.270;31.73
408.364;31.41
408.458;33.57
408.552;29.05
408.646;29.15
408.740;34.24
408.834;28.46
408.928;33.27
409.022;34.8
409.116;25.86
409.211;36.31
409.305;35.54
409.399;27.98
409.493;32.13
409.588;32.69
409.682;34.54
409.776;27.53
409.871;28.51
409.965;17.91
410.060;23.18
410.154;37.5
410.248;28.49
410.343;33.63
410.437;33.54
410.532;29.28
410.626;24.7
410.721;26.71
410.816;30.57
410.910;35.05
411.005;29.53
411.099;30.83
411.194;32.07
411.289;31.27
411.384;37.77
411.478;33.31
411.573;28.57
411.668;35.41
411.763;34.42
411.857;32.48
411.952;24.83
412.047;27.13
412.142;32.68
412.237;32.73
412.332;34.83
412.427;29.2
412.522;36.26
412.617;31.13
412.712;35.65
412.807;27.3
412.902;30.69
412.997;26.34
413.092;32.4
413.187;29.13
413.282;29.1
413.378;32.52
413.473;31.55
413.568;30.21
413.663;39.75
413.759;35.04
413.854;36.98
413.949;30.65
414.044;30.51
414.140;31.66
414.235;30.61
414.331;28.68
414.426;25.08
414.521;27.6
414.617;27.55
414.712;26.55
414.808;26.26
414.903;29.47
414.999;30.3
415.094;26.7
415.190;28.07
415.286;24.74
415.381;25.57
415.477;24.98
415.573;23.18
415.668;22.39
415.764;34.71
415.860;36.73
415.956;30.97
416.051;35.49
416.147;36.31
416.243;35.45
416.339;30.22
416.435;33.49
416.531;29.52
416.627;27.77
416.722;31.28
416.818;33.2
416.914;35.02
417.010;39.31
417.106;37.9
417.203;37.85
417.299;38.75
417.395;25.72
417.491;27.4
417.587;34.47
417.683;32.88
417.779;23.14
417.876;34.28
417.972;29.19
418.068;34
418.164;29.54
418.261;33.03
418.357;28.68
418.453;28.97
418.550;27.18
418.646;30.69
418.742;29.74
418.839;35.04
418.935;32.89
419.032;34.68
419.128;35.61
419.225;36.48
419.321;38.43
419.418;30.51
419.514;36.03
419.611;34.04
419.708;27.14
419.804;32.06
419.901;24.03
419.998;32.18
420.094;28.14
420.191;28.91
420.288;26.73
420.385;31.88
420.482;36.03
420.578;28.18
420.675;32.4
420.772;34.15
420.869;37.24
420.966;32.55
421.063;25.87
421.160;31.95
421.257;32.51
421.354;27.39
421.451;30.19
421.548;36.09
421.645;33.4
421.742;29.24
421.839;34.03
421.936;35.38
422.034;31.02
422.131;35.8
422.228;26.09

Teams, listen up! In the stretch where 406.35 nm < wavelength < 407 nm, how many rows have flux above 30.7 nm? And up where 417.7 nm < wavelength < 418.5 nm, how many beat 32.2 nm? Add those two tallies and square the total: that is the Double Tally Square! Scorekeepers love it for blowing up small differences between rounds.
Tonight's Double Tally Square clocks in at 36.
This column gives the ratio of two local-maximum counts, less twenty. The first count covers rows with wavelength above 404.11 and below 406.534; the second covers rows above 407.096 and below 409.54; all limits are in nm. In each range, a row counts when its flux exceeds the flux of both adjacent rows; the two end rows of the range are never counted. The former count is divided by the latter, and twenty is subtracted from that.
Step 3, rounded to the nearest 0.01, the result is -19.11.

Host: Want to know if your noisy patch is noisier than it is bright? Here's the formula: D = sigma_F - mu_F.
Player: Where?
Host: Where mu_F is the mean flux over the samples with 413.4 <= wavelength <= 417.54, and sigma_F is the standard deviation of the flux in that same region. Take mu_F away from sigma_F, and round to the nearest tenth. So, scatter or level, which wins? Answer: -26.3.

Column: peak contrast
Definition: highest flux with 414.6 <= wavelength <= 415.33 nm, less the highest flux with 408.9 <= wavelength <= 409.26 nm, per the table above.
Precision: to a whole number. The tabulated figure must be -6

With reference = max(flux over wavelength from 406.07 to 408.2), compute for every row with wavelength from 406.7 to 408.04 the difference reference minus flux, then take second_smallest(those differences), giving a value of 1.5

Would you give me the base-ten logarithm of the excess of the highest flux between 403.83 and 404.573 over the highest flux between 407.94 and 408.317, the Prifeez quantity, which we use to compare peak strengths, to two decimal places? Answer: 0.76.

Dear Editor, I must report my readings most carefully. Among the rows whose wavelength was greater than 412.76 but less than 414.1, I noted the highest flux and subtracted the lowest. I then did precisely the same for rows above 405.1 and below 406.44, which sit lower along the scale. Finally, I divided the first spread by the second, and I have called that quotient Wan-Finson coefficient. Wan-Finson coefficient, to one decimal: 1.4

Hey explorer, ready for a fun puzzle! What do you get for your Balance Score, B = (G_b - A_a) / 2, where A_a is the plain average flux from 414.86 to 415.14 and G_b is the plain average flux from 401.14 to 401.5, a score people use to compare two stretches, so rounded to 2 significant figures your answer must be 1.2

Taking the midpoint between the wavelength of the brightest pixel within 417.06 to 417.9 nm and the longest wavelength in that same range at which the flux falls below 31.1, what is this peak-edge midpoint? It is 417.54 nm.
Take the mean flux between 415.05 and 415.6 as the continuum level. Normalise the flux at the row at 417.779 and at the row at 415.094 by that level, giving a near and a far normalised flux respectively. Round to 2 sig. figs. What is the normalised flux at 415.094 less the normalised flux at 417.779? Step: 0.14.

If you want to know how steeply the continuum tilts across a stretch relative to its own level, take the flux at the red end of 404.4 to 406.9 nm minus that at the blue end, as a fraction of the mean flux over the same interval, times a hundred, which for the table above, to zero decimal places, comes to 21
